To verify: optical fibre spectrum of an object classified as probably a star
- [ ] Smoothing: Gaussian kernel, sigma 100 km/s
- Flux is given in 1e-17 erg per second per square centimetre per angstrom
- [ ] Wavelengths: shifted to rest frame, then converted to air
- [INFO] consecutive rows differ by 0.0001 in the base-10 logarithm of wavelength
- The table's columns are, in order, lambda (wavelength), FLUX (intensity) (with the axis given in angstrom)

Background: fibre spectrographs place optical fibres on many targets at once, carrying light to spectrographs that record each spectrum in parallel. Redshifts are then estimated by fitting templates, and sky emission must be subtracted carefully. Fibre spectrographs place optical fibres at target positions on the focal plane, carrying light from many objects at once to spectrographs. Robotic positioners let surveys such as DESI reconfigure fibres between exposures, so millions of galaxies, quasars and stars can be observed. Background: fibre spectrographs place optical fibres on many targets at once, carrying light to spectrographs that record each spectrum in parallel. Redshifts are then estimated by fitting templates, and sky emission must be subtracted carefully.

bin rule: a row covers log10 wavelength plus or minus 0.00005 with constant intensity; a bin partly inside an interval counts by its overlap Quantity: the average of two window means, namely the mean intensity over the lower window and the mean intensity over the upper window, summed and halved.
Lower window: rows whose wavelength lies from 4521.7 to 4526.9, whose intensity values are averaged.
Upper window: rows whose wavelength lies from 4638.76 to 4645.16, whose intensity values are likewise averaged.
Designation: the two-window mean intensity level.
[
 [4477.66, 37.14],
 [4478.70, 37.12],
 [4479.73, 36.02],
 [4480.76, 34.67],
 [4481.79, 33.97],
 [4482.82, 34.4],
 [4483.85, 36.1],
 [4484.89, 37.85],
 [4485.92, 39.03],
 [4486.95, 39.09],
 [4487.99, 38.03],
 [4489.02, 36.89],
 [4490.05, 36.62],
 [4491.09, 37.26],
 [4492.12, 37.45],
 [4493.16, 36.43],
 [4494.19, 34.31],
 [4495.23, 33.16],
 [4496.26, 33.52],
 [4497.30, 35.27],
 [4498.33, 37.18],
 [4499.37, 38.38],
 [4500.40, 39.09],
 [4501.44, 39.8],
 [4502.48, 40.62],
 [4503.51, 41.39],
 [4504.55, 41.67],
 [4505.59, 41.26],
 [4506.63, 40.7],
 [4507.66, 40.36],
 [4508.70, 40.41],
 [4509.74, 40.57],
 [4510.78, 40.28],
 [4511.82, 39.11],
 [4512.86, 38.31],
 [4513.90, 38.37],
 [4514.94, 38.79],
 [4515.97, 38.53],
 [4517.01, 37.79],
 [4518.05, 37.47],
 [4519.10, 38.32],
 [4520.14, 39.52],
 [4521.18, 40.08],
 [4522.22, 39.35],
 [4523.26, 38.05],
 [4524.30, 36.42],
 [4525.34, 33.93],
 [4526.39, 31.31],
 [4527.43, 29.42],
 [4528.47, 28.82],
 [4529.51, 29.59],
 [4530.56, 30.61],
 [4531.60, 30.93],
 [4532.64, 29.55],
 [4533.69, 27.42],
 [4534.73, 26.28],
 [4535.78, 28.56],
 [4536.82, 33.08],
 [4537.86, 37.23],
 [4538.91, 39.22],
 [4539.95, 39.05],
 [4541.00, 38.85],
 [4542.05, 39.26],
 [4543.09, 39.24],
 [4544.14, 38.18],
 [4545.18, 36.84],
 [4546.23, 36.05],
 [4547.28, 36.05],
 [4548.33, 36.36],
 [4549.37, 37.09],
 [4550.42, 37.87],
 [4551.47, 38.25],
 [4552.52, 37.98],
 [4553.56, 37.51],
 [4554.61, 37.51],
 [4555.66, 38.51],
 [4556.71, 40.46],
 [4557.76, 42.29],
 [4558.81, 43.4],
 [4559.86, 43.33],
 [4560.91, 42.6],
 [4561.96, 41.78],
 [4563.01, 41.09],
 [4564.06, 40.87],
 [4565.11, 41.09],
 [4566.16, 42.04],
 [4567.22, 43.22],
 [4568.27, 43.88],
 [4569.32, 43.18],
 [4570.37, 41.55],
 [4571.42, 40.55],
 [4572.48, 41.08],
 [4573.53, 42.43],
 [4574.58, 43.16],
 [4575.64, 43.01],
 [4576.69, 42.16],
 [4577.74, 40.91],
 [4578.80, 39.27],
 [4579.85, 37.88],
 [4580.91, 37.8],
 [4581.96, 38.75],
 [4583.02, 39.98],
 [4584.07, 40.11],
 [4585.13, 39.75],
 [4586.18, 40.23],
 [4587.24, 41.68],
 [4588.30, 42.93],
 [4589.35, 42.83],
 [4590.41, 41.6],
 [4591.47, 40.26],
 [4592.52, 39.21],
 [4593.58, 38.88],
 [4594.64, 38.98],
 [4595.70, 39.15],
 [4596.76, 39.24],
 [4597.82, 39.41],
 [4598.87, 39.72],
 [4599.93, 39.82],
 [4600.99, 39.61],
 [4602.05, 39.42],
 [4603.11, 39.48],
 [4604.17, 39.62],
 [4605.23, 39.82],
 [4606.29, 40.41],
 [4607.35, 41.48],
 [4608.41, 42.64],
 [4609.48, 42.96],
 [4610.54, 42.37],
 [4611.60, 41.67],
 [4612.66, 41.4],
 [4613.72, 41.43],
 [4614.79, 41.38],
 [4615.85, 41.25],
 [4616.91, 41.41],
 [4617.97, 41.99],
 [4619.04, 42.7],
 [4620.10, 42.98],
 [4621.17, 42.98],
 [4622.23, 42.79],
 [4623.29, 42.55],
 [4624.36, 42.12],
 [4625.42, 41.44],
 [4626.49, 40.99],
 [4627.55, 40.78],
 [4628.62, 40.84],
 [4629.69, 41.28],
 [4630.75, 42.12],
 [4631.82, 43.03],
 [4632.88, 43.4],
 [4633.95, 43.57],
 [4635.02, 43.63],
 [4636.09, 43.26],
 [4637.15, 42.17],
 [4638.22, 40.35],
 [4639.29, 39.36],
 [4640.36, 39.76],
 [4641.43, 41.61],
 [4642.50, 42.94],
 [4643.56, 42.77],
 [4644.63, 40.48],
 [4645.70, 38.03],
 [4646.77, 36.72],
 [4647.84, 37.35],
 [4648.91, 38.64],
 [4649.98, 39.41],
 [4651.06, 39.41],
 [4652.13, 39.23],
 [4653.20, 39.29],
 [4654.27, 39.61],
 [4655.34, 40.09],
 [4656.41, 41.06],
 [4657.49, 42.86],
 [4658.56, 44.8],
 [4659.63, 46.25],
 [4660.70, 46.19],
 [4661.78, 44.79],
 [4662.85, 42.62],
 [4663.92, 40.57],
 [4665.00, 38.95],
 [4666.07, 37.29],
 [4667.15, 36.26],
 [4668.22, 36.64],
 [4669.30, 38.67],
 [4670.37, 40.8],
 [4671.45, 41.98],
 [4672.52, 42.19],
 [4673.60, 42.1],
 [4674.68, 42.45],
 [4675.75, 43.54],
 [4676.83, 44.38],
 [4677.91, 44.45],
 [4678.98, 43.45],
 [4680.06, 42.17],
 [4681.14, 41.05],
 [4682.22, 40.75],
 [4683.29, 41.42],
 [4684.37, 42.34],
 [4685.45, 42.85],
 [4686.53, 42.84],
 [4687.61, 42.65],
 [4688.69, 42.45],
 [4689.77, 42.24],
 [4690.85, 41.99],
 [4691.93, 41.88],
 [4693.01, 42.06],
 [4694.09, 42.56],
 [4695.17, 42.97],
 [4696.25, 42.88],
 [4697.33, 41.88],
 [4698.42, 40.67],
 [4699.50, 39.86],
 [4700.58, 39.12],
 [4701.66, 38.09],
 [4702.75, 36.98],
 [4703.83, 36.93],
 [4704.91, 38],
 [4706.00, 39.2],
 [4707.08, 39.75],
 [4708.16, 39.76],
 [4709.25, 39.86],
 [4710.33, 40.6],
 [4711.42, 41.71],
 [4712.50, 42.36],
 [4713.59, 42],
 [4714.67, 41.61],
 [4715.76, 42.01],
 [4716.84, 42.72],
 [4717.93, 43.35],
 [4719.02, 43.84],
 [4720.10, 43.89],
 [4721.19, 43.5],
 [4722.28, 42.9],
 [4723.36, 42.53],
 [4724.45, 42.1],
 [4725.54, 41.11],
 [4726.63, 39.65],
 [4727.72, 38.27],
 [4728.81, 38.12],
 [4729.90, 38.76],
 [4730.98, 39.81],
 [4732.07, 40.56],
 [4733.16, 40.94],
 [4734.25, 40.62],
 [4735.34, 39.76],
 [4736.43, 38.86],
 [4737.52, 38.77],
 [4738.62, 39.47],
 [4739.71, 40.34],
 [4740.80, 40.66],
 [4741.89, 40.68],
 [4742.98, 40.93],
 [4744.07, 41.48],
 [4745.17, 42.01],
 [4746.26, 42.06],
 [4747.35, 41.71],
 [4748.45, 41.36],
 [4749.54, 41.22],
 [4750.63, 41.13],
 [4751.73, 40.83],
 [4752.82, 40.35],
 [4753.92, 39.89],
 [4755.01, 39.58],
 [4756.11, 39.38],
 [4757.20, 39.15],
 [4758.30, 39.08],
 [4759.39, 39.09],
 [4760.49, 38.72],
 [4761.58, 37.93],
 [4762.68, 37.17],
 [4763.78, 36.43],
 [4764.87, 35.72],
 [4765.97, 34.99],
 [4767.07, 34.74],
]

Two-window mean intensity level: 38.5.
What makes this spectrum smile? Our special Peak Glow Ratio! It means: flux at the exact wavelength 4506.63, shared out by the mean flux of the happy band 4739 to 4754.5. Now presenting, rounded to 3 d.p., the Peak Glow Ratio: 0.992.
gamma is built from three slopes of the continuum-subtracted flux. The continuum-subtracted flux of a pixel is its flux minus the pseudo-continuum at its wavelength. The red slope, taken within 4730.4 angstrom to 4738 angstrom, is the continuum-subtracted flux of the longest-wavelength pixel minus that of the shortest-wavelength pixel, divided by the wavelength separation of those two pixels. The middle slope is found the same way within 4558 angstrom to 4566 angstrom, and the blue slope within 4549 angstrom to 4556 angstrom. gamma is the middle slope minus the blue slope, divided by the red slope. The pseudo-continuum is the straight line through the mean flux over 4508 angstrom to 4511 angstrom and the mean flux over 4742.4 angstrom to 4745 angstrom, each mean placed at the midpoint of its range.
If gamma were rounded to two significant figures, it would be 3.6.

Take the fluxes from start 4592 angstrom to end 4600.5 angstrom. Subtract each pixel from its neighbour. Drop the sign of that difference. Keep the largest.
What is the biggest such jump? 0.3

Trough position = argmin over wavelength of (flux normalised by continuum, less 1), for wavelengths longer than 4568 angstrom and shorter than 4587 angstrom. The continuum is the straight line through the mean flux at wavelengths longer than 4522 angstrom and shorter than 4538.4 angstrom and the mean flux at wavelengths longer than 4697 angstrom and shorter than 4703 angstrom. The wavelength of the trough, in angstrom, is 4580.91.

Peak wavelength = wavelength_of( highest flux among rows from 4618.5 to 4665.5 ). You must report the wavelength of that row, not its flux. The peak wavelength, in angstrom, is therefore 4659.63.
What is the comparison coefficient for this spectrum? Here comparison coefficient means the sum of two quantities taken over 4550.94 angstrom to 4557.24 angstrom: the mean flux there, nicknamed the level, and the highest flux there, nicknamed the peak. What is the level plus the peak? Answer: 78.8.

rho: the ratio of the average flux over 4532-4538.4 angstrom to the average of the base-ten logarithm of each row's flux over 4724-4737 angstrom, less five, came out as 14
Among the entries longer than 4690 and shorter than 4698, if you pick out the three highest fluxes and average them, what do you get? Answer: 43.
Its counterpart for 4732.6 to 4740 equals 41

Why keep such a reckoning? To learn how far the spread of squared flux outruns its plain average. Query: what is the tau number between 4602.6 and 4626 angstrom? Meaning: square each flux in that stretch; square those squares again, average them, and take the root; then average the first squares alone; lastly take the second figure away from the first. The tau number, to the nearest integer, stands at 2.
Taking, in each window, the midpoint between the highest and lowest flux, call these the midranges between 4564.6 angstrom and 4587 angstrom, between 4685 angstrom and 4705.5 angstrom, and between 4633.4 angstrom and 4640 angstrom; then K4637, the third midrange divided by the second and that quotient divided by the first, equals 0.0254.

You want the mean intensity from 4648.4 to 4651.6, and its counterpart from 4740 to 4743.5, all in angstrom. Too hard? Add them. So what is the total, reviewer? 79.9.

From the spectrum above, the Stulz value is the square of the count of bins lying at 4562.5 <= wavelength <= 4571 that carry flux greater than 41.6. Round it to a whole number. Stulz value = 16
